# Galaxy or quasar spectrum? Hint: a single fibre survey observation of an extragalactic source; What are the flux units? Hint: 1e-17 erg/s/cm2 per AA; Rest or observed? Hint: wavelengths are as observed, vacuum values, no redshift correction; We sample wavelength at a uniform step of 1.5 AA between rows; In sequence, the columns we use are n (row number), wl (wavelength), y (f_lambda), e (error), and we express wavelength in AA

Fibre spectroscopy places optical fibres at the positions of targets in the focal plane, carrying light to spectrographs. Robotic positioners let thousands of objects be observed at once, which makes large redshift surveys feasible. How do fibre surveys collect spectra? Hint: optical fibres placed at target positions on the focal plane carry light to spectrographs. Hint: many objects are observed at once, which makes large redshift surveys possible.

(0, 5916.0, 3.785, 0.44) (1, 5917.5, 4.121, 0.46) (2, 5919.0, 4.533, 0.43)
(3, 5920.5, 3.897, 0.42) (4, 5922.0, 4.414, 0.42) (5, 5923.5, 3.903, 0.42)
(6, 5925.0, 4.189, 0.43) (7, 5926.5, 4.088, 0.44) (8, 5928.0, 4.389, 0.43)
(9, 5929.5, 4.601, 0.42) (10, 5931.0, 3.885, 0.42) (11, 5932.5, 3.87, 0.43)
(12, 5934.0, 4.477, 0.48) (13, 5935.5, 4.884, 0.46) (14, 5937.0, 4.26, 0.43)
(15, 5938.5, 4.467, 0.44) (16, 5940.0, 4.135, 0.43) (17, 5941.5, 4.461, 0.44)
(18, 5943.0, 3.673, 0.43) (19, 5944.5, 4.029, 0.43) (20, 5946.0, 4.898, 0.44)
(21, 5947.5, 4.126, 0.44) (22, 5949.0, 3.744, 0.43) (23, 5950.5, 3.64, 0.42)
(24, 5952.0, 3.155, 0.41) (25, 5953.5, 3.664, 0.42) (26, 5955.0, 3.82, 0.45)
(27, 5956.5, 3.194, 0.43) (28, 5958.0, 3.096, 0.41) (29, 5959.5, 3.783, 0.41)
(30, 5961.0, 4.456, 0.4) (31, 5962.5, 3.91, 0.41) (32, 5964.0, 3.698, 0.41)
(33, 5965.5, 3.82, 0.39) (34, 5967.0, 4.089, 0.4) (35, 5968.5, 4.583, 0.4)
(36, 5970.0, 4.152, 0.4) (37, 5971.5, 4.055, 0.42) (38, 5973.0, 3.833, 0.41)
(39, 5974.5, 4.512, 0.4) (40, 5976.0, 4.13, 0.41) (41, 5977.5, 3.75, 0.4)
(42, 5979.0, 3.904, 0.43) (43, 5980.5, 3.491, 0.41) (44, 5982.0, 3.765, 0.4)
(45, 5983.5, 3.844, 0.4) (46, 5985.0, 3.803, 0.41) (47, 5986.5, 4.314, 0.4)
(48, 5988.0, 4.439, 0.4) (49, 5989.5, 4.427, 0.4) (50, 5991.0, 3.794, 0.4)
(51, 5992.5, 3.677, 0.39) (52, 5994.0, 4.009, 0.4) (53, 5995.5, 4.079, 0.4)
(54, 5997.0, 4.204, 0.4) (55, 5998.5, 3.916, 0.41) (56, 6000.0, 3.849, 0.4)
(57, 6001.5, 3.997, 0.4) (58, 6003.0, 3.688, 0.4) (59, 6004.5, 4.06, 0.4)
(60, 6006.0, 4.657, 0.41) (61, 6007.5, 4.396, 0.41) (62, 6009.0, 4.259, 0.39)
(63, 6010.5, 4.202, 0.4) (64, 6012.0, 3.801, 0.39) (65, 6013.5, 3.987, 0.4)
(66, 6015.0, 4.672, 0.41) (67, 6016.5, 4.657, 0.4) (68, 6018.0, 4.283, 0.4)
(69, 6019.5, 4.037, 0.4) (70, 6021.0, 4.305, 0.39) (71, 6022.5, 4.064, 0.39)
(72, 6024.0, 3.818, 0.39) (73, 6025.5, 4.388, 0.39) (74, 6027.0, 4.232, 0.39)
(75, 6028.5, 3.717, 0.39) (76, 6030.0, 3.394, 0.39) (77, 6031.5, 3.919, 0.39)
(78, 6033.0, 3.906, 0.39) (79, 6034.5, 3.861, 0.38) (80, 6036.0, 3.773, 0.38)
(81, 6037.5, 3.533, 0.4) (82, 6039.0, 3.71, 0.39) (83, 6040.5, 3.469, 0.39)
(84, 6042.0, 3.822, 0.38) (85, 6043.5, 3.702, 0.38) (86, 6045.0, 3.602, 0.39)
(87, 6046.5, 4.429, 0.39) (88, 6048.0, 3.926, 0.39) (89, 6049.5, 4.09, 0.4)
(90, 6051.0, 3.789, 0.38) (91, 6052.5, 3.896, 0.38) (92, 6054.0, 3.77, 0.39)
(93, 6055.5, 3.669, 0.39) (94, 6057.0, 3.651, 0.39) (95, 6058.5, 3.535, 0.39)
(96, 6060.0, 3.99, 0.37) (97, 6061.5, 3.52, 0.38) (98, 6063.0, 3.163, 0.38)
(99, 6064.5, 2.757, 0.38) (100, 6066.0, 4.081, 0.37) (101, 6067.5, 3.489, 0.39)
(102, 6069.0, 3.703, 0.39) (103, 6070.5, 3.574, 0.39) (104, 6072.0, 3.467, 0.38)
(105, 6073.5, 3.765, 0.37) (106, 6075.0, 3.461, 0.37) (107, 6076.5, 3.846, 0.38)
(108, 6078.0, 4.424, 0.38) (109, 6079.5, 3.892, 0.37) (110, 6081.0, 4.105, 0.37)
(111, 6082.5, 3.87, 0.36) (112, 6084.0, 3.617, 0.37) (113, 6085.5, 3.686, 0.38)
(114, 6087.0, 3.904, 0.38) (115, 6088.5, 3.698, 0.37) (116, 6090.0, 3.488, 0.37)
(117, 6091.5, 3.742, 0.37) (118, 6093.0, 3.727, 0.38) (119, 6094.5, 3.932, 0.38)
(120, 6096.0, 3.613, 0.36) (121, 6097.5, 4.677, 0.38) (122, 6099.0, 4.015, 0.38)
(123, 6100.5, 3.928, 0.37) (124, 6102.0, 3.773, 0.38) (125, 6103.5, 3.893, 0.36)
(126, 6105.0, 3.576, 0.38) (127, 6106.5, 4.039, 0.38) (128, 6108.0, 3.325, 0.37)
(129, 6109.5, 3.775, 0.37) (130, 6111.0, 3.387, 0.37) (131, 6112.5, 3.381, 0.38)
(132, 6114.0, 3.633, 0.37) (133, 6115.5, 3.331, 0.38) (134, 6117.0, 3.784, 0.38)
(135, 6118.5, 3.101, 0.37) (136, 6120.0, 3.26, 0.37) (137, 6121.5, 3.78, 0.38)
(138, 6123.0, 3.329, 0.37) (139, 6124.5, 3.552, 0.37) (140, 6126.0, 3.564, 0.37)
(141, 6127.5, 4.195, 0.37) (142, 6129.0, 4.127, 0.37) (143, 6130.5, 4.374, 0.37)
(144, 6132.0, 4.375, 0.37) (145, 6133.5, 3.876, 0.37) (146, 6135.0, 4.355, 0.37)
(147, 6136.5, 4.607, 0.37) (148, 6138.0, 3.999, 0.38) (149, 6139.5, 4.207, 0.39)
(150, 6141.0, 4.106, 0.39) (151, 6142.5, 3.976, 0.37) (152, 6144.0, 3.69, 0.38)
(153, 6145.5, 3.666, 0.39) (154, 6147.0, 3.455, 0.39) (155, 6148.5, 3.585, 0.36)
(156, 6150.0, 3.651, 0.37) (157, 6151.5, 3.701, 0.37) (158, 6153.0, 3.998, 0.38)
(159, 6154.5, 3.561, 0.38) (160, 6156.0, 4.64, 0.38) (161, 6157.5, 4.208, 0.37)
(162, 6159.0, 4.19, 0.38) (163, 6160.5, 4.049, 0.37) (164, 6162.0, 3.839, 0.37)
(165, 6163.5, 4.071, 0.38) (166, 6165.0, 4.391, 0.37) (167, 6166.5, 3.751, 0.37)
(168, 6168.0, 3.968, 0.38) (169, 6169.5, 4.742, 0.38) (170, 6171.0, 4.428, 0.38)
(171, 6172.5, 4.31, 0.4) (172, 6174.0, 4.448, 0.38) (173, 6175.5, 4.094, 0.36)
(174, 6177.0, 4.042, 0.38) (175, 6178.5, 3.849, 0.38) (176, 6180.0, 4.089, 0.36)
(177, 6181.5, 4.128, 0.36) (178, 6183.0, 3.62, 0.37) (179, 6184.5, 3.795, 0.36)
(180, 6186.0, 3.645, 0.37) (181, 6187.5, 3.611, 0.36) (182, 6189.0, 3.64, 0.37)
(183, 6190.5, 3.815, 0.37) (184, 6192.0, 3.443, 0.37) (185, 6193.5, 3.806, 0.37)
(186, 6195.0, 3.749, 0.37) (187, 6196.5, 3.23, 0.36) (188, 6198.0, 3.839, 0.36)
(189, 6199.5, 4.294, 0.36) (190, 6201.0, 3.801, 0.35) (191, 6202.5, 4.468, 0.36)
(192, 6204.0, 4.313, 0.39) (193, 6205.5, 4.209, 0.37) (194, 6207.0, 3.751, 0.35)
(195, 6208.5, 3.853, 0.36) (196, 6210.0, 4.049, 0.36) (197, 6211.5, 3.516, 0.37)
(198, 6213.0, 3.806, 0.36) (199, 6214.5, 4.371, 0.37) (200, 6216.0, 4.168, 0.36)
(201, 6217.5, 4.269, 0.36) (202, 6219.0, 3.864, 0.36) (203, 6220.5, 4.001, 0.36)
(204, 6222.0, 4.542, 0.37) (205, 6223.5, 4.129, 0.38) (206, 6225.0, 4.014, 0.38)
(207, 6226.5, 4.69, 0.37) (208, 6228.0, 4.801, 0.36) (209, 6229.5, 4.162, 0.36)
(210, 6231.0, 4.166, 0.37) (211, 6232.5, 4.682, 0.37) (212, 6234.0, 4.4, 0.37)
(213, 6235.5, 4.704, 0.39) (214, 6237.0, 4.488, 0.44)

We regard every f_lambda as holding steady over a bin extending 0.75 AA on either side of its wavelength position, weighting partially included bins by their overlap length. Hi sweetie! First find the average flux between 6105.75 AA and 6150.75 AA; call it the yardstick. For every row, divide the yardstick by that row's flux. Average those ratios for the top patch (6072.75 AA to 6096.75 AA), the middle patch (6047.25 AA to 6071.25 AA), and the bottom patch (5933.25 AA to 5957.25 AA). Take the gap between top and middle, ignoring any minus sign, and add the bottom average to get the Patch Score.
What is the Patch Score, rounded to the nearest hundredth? 1.00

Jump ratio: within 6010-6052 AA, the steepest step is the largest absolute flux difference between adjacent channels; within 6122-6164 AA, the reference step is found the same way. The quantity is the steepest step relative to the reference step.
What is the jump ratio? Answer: 0.77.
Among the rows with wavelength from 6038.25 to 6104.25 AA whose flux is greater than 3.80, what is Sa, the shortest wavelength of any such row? 6042.0 AA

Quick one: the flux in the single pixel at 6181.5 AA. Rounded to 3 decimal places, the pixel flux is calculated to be 4.128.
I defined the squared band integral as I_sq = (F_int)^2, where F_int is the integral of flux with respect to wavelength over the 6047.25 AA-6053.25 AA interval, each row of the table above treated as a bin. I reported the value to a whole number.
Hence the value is 555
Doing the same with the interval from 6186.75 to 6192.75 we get 474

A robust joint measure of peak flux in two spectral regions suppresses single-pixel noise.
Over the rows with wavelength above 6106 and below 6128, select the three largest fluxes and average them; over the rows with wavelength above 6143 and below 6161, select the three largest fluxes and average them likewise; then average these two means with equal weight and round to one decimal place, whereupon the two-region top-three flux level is 4.2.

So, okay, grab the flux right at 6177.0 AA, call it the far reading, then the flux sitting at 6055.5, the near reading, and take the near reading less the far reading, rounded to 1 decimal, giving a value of -0.4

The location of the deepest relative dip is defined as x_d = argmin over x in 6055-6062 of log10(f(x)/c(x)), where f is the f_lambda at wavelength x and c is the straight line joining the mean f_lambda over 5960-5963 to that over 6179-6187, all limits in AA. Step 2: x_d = 6061.5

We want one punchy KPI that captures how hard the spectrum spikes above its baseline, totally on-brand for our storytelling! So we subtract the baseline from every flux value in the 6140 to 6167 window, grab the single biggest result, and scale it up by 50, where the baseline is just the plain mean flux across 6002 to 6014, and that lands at 25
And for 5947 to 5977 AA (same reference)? 23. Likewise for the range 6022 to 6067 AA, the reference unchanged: 15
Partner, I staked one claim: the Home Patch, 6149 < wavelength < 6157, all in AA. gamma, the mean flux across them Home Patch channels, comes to 3.91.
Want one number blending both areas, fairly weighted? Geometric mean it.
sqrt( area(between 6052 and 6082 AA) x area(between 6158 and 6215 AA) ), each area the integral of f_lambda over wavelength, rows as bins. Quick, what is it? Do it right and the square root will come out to 158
